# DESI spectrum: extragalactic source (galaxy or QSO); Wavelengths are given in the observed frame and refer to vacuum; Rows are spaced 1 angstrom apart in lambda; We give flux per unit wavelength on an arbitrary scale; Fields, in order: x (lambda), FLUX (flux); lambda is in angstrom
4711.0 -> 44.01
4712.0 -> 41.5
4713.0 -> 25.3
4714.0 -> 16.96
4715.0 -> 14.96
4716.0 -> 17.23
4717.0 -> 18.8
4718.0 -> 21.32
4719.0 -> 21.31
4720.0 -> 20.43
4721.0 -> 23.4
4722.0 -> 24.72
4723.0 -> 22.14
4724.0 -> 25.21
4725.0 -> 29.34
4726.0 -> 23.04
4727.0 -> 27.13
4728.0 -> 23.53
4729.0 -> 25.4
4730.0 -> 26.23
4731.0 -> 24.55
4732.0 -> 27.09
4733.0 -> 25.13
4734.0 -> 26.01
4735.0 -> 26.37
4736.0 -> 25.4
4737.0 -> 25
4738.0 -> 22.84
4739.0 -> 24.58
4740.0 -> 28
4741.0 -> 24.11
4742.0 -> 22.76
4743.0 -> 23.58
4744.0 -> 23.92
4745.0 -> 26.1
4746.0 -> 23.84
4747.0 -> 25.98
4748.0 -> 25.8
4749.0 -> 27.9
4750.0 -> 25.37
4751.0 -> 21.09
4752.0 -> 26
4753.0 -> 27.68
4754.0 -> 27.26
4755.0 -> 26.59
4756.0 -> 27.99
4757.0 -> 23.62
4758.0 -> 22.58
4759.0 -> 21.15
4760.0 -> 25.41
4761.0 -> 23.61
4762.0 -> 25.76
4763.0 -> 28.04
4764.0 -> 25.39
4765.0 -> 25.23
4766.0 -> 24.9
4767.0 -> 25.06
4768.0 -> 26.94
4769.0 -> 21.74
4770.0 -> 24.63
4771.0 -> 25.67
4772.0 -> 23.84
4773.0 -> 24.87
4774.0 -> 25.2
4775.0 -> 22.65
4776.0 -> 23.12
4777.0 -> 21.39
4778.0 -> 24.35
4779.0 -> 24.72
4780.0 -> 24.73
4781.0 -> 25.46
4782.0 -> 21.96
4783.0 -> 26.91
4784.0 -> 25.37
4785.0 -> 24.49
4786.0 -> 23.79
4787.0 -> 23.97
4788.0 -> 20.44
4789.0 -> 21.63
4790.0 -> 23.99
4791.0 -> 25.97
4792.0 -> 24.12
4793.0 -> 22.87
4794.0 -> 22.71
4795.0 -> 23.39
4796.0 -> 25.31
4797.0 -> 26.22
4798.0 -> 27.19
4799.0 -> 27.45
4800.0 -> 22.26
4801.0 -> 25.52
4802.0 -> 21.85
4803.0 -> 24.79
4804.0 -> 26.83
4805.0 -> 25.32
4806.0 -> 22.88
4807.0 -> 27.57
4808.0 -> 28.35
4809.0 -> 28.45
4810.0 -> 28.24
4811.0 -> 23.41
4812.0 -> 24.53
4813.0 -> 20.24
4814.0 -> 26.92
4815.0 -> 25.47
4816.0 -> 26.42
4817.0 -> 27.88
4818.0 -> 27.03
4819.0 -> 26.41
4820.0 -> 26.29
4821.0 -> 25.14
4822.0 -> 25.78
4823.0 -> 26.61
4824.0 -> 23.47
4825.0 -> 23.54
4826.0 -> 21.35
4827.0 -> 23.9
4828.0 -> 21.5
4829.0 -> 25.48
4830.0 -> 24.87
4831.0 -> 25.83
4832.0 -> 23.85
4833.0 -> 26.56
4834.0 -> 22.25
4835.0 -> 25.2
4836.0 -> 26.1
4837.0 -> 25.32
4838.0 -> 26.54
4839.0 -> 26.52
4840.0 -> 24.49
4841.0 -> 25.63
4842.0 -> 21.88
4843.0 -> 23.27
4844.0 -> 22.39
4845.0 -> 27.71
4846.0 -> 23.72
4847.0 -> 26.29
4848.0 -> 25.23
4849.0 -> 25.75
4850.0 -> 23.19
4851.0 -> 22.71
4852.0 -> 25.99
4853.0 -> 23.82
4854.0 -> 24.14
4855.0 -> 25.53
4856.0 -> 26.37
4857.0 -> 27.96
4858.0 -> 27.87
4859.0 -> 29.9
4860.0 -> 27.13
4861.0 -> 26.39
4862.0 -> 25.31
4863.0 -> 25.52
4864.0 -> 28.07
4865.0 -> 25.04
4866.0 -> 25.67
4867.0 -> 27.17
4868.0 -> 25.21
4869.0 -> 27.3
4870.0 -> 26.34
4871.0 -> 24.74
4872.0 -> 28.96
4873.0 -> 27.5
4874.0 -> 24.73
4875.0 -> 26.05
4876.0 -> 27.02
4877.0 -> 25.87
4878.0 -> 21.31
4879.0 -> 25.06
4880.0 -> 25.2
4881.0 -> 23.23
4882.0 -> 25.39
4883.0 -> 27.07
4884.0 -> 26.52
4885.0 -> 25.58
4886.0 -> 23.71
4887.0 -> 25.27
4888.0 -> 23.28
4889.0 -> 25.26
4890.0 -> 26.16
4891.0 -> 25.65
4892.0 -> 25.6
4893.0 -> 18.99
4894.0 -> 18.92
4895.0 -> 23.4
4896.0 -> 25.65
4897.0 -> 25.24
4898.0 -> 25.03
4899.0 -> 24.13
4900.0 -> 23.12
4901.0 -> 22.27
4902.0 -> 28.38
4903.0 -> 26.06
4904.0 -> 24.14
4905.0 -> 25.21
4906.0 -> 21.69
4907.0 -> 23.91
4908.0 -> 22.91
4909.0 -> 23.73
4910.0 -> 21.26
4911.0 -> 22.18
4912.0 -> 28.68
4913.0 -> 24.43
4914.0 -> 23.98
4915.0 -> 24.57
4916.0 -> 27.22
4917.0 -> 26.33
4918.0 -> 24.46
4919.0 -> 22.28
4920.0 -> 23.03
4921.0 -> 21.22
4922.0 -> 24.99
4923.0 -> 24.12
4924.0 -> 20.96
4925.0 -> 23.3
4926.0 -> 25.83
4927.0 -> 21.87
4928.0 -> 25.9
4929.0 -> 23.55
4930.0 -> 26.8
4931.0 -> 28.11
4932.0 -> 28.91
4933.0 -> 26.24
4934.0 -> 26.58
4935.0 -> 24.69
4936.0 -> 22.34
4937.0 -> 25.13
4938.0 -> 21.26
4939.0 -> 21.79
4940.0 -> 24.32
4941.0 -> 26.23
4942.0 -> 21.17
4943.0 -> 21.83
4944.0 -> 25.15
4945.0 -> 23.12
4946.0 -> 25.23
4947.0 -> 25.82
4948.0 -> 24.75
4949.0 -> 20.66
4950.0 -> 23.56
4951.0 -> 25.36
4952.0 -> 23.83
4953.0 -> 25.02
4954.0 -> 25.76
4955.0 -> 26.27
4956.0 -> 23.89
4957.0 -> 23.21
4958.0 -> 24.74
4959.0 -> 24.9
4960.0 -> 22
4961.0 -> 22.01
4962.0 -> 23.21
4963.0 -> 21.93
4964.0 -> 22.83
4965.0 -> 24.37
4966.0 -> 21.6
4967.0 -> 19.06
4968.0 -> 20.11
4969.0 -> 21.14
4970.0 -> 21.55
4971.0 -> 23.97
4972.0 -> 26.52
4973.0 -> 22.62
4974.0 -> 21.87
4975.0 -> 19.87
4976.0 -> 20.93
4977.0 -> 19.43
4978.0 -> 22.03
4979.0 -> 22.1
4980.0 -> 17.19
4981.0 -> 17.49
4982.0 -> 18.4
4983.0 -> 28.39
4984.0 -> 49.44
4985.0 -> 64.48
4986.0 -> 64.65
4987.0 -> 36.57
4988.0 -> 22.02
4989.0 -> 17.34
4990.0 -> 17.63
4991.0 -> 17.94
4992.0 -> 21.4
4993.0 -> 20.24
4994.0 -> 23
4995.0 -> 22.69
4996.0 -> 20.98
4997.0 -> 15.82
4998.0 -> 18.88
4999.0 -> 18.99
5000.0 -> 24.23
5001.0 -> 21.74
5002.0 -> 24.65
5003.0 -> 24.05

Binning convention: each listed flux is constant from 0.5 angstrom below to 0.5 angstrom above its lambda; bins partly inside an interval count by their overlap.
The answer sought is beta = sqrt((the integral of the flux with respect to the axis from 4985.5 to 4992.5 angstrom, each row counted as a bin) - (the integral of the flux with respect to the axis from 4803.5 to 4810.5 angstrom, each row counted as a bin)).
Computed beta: 3.1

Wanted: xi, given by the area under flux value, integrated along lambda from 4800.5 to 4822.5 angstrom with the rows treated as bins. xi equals 565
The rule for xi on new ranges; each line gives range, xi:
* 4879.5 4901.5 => 535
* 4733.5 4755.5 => 556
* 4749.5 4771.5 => 552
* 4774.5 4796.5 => 523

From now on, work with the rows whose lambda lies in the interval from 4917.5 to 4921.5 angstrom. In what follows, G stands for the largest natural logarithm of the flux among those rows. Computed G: 3.20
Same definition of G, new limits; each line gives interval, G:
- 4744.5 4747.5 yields 3.26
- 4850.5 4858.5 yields 3.33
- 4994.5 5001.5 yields 3.19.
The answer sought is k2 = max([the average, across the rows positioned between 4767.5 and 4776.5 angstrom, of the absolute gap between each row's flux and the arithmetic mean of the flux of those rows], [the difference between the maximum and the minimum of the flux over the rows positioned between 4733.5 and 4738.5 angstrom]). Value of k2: 3.5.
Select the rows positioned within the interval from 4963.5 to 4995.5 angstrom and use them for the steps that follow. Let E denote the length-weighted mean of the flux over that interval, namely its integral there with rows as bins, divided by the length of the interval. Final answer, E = 25.3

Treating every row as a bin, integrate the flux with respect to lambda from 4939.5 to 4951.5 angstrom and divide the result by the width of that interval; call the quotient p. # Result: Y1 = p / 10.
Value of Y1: 2.39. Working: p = 23.9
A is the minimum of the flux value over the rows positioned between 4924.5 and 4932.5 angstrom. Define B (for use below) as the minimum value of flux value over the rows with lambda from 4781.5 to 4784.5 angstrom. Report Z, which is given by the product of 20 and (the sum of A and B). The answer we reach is 877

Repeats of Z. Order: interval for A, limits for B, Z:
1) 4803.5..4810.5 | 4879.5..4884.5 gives 922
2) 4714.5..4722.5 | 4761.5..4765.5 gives 804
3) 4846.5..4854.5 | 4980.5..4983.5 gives 804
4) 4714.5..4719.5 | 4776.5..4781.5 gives 727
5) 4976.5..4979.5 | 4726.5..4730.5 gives 859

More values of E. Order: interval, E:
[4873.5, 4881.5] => 24.8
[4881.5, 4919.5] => 24.4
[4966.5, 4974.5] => 22.1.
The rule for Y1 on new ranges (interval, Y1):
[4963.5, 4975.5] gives 2.21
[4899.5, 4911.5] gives 2.37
